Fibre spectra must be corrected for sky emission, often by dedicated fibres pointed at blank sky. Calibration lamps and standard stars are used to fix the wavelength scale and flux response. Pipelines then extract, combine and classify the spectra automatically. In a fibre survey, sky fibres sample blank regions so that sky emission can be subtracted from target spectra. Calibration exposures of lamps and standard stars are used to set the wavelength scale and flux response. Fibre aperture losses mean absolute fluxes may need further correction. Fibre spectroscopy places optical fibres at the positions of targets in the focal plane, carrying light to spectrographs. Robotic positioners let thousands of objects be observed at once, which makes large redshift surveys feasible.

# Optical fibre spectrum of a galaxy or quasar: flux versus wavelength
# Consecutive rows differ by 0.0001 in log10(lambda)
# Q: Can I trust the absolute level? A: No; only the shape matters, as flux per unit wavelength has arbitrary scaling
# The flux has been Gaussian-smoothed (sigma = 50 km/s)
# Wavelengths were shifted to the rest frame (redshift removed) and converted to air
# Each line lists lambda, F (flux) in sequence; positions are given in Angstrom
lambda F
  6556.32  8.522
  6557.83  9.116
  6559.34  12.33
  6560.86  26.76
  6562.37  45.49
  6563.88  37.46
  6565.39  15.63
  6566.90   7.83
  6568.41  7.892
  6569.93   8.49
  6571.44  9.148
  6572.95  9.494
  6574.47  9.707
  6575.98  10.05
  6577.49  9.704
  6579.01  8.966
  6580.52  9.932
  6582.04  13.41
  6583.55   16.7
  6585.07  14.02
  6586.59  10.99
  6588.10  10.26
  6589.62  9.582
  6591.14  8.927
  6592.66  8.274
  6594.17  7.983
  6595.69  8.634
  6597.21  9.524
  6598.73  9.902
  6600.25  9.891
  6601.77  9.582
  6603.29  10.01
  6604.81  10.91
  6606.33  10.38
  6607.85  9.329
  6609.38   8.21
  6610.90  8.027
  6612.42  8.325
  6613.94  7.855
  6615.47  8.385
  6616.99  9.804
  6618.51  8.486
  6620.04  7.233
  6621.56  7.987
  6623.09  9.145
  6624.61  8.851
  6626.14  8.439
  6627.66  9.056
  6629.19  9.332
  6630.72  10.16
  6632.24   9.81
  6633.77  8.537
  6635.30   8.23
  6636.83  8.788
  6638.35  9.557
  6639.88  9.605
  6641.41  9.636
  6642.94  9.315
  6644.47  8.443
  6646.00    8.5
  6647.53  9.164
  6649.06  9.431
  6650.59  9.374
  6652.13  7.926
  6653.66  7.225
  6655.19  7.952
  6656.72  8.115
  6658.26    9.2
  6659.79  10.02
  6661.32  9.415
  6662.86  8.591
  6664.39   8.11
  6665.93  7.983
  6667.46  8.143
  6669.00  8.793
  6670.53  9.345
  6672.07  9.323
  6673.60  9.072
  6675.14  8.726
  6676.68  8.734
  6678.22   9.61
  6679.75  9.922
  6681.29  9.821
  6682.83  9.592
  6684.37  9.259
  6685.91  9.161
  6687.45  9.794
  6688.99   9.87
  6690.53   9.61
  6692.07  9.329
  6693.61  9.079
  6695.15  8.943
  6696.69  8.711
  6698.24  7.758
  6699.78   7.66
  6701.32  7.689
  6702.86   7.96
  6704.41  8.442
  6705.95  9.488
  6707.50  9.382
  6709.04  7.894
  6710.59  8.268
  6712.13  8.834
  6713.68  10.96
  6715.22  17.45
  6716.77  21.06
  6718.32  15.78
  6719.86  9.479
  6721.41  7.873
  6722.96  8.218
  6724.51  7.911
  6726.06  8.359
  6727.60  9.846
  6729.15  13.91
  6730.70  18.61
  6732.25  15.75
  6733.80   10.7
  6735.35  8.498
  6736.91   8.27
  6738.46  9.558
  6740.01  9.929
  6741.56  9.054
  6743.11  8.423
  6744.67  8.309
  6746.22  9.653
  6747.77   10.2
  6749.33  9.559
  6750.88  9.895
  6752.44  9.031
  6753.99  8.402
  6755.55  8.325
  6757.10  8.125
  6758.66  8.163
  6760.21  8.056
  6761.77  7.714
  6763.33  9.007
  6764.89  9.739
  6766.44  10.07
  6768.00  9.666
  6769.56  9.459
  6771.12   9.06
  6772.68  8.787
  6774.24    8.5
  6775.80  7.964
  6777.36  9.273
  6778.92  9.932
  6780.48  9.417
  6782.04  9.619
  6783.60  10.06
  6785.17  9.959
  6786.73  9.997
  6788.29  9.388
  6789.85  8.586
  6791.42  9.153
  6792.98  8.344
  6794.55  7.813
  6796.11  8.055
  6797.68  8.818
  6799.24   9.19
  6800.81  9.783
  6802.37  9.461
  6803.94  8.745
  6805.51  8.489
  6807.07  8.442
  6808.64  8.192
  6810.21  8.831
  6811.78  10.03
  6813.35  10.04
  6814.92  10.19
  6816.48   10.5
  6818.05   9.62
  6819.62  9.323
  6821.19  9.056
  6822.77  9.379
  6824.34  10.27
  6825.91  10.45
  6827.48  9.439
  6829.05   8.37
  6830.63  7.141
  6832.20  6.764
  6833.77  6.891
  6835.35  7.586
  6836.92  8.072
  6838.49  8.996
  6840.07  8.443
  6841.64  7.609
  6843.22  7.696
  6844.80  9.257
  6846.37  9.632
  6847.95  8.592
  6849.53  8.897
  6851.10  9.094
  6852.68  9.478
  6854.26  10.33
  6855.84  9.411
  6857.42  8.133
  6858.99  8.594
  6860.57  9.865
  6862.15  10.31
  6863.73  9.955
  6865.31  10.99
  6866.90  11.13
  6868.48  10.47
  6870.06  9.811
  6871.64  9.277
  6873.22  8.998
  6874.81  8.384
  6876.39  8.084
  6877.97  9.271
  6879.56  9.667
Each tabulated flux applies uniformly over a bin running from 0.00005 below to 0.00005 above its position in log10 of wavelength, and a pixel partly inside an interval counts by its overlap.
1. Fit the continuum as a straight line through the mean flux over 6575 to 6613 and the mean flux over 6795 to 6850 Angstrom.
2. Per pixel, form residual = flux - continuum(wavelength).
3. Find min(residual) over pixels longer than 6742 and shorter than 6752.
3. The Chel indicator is -0.96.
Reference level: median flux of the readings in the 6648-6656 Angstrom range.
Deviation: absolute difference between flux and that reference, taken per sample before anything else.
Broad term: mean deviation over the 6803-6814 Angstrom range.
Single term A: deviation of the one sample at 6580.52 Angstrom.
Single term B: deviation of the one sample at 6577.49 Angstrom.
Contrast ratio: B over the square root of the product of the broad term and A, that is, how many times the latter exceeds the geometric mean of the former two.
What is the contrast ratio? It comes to 1.2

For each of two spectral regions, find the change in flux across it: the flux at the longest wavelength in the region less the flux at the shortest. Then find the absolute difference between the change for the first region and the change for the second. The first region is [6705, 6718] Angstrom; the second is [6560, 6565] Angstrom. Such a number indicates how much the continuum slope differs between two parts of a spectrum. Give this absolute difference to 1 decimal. 0.9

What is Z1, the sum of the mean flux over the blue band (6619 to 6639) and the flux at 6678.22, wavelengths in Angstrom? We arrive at 18.5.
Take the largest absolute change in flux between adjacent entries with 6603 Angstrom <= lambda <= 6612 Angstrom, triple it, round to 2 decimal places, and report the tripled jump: 3.36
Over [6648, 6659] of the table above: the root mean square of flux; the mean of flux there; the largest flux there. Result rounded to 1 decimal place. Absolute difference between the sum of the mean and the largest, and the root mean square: 9.4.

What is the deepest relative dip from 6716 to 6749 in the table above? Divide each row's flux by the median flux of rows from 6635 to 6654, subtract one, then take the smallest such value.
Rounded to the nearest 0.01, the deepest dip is -0.14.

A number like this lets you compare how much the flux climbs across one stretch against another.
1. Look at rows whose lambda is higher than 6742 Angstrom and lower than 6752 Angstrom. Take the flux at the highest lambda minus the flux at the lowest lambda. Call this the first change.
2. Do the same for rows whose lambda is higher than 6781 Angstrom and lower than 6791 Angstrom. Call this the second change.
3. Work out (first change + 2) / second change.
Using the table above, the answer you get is -3.4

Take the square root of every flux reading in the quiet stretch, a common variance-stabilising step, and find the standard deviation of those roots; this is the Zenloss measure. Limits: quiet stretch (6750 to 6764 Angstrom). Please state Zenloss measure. 0.11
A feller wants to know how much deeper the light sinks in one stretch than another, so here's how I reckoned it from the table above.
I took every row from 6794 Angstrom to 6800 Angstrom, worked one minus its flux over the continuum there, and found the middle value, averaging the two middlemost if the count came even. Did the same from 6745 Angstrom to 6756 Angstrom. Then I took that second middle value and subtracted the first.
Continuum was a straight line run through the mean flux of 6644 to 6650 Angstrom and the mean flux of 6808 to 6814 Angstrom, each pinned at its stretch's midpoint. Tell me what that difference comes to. -0.13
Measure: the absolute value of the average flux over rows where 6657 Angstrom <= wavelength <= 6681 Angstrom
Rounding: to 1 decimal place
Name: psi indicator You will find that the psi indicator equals 9.0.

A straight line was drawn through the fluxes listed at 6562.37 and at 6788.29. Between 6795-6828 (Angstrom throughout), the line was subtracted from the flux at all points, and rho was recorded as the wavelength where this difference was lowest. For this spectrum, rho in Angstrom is 6796.11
